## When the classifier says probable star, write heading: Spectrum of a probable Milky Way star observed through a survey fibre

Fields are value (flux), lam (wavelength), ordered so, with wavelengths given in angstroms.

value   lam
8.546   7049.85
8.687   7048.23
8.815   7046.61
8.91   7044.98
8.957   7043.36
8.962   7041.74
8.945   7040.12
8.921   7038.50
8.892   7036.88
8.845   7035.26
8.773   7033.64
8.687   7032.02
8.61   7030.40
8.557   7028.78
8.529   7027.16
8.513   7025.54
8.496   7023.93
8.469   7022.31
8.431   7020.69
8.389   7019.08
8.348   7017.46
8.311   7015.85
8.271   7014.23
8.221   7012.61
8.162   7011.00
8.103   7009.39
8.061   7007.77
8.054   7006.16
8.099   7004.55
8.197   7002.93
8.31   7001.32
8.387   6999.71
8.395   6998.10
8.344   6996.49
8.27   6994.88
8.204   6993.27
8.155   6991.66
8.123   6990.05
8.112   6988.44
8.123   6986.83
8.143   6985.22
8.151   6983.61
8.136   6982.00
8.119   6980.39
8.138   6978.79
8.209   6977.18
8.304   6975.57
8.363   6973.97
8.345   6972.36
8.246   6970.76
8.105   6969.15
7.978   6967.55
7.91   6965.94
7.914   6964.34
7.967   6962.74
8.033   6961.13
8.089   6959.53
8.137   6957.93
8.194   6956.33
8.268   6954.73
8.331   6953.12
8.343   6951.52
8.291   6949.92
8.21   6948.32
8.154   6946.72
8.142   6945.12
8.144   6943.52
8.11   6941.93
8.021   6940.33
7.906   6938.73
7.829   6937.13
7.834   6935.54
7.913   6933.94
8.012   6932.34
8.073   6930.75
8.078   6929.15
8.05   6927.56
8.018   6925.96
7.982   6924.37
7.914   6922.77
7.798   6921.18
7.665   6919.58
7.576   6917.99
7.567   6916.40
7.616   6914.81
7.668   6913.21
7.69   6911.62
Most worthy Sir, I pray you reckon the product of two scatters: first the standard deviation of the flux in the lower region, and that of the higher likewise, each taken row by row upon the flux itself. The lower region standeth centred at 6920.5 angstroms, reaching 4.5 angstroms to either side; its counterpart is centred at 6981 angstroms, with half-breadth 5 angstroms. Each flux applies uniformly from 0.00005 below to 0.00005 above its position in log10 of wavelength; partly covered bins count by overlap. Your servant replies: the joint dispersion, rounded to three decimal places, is 0.005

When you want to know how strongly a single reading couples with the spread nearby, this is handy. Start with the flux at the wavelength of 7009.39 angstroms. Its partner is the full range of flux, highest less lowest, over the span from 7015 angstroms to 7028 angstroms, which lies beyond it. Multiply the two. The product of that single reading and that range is 1.8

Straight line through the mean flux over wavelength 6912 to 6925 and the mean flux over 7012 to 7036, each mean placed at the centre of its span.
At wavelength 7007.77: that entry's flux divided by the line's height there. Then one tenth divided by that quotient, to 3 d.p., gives 0.104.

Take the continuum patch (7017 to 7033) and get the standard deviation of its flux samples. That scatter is 0.10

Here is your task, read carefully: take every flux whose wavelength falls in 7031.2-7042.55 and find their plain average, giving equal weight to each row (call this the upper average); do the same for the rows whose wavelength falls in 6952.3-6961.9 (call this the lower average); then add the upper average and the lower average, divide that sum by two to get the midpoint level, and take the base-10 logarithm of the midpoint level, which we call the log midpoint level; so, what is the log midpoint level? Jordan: 0.930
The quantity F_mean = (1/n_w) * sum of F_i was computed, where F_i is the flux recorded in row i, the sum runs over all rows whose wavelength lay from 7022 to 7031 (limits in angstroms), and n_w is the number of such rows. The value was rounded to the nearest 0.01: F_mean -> 8.53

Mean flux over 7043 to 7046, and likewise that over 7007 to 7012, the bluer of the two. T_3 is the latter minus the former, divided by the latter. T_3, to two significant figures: -0.10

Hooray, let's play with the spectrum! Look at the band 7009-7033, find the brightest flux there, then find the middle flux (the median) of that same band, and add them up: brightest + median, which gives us 17.1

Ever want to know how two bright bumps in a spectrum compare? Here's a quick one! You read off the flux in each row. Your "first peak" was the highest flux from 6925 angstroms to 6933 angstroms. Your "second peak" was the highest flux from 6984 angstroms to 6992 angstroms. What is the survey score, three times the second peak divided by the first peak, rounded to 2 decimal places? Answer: 3.03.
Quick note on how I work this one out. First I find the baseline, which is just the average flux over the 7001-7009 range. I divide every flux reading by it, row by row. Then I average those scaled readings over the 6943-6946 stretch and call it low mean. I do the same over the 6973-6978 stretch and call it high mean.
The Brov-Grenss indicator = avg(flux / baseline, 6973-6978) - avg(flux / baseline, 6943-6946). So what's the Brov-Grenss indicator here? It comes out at 0.018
